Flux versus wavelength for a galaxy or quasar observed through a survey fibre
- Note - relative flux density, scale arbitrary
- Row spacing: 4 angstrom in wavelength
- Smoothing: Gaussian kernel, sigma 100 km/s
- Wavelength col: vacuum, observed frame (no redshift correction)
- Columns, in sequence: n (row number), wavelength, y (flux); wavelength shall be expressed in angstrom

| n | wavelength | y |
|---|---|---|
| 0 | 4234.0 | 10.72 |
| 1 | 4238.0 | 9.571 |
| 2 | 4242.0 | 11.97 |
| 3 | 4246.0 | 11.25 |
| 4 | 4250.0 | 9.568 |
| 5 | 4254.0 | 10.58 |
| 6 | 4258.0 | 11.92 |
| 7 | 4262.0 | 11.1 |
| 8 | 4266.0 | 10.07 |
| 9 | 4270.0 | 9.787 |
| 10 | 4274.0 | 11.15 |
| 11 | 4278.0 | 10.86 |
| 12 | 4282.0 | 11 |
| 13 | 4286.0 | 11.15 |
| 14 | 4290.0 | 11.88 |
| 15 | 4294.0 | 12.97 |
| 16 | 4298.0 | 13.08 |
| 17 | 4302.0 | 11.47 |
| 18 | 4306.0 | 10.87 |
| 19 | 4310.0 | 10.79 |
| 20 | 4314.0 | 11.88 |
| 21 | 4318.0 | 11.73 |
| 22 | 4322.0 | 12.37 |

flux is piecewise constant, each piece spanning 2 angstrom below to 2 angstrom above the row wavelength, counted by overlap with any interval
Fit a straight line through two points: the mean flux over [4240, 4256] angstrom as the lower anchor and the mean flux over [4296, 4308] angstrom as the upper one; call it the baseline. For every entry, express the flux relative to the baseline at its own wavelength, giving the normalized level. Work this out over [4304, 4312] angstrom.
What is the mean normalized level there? 0.91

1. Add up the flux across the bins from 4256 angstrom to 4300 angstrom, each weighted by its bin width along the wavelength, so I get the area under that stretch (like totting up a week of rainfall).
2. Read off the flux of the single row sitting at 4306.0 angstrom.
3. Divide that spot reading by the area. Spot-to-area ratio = 0.0217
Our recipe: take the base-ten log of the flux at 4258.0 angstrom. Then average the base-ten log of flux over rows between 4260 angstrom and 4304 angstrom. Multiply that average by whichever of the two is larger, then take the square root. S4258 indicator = 1.064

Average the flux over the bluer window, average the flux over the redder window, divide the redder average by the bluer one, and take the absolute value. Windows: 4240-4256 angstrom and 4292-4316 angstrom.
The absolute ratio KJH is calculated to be 1.09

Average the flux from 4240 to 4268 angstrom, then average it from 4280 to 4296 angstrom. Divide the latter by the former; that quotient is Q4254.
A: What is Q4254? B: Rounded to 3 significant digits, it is 1.08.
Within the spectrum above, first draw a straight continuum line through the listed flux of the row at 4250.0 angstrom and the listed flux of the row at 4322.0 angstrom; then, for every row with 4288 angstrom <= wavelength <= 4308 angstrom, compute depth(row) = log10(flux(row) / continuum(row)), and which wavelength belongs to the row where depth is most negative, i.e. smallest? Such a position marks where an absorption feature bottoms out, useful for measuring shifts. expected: 4306.0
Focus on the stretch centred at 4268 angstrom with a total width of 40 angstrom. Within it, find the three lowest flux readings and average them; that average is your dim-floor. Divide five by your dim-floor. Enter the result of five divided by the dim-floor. 0.510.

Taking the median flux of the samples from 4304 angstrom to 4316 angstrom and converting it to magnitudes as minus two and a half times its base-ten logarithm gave -2.59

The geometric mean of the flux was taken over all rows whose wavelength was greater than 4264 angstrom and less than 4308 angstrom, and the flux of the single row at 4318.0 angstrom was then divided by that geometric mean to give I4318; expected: 1.04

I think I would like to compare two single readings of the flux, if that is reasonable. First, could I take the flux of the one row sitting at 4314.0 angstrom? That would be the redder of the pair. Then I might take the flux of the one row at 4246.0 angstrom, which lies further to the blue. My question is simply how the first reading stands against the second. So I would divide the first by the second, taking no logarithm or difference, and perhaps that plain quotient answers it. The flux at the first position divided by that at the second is 1.06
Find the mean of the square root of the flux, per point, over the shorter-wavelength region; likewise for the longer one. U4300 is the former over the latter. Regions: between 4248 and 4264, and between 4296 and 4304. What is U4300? 0.94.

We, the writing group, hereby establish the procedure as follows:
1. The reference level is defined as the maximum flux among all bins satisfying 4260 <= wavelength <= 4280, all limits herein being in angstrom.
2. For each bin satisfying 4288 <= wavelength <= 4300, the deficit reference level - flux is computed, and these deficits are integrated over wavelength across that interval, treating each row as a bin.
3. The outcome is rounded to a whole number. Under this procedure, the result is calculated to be -18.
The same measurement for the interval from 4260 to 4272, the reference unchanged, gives 10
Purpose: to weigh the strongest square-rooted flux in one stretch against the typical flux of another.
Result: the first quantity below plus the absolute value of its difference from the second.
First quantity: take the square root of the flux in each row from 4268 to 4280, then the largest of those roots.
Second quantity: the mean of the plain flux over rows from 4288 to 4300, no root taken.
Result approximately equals 12.6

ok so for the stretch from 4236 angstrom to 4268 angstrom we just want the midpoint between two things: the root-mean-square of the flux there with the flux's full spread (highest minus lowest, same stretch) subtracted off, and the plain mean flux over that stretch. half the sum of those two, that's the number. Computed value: 9.6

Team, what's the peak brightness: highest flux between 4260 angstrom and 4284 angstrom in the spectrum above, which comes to 11.15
